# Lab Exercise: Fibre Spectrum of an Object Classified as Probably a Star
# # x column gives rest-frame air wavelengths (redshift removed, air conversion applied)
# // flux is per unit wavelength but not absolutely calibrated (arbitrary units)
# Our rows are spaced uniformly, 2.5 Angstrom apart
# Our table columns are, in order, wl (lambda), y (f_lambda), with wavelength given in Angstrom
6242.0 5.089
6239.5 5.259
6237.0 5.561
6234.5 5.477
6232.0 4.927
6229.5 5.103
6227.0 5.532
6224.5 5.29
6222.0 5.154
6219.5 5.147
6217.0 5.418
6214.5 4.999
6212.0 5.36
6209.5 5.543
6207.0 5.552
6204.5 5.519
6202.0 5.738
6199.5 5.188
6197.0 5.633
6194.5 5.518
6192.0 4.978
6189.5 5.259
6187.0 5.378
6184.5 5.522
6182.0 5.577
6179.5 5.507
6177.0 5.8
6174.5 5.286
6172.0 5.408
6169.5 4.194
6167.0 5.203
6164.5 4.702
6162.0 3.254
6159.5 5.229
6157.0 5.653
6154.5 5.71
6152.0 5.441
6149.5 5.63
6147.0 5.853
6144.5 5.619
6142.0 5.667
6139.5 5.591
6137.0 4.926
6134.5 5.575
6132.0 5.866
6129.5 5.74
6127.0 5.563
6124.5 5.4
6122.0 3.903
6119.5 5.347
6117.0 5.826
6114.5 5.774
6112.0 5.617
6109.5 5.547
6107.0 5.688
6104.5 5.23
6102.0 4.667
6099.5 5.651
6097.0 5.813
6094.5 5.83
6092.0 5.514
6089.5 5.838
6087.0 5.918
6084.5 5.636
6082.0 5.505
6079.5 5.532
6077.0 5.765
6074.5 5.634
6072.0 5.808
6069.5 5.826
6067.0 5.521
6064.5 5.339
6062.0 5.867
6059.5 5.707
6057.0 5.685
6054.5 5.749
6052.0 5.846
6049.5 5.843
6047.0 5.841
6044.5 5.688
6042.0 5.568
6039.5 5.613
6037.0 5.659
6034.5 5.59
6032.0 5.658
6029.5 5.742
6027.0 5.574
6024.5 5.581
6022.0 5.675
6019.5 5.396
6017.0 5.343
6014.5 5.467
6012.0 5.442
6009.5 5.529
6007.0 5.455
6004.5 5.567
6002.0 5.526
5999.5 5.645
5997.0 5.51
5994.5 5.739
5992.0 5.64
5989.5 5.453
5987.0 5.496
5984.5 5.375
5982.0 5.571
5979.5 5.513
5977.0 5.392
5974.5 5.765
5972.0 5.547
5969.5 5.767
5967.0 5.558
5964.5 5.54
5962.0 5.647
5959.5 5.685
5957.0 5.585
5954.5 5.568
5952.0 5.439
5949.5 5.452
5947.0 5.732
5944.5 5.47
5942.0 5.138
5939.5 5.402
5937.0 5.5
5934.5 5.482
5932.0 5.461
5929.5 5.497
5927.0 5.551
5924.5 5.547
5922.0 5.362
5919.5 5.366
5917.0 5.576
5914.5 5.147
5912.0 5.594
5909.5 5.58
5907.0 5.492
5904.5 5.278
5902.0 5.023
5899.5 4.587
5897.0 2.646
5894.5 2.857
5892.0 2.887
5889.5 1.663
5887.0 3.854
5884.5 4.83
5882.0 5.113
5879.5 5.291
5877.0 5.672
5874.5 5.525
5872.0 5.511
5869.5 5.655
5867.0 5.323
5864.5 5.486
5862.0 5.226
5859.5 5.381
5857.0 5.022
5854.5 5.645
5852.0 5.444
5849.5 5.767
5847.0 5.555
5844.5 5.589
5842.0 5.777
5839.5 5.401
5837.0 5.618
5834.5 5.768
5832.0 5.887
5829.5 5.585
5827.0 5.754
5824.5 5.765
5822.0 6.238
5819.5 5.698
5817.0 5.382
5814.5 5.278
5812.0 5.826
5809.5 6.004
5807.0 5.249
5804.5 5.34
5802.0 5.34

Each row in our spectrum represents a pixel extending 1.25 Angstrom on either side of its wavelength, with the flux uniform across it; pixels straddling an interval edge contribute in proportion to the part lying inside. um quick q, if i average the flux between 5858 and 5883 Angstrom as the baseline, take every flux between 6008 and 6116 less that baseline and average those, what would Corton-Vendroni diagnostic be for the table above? 0.20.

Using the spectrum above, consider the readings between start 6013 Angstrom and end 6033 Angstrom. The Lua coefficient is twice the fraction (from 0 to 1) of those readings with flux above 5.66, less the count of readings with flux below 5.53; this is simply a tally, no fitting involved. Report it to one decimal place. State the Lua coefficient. -2.5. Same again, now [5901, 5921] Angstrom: -5.0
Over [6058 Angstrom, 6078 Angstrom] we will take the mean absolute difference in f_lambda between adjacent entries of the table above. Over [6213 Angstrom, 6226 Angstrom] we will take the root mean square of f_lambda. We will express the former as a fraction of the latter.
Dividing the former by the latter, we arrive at 0.041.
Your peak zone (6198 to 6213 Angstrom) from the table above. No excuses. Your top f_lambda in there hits 5.738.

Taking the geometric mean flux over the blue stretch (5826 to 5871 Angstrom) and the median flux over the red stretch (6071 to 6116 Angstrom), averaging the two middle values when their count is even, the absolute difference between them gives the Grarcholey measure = 0.10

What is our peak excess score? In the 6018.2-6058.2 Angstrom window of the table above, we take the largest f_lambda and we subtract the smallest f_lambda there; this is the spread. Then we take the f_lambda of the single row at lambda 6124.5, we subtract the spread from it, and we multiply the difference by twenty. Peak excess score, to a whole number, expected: 99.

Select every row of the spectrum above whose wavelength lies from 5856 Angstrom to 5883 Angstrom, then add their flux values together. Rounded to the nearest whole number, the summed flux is 59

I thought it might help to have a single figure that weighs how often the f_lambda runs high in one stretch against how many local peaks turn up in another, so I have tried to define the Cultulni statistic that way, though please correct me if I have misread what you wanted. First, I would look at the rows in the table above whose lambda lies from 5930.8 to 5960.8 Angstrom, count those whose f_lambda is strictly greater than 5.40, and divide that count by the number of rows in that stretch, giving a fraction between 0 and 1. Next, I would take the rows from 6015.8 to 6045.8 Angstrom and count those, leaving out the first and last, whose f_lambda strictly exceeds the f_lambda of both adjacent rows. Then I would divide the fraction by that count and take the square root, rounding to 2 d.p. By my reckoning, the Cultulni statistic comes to 0.55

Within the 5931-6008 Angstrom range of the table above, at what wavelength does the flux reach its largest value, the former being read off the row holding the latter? 5969.5 Angstrom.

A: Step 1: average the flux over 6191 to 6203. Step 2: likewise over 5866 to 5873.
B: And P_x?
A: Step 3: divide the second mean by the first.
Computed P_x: 1.02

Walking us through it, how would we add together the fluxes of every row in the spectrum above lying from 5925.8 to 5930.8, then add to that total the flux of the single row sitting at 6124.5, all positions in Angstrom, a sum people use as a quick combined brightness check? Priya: 16.4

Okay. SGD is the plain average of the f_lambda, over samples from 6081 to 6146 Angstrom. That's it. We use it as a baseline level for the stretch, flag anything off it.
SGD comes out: 5.51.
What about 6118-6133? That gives 5.30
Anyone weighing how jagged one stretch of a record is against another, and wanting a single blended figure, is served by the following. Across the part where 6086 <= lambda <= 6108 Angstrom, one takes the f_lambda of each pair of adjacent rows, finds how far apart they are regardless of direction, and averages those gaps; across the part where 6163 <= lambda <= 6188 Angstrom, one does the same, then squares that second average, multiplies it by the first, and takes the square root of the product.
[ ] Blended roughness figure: 0.26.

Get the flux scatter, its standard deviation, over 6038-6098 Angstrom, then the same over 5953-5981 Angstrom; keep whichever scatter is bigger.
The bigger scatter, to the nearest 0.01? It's 0.15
